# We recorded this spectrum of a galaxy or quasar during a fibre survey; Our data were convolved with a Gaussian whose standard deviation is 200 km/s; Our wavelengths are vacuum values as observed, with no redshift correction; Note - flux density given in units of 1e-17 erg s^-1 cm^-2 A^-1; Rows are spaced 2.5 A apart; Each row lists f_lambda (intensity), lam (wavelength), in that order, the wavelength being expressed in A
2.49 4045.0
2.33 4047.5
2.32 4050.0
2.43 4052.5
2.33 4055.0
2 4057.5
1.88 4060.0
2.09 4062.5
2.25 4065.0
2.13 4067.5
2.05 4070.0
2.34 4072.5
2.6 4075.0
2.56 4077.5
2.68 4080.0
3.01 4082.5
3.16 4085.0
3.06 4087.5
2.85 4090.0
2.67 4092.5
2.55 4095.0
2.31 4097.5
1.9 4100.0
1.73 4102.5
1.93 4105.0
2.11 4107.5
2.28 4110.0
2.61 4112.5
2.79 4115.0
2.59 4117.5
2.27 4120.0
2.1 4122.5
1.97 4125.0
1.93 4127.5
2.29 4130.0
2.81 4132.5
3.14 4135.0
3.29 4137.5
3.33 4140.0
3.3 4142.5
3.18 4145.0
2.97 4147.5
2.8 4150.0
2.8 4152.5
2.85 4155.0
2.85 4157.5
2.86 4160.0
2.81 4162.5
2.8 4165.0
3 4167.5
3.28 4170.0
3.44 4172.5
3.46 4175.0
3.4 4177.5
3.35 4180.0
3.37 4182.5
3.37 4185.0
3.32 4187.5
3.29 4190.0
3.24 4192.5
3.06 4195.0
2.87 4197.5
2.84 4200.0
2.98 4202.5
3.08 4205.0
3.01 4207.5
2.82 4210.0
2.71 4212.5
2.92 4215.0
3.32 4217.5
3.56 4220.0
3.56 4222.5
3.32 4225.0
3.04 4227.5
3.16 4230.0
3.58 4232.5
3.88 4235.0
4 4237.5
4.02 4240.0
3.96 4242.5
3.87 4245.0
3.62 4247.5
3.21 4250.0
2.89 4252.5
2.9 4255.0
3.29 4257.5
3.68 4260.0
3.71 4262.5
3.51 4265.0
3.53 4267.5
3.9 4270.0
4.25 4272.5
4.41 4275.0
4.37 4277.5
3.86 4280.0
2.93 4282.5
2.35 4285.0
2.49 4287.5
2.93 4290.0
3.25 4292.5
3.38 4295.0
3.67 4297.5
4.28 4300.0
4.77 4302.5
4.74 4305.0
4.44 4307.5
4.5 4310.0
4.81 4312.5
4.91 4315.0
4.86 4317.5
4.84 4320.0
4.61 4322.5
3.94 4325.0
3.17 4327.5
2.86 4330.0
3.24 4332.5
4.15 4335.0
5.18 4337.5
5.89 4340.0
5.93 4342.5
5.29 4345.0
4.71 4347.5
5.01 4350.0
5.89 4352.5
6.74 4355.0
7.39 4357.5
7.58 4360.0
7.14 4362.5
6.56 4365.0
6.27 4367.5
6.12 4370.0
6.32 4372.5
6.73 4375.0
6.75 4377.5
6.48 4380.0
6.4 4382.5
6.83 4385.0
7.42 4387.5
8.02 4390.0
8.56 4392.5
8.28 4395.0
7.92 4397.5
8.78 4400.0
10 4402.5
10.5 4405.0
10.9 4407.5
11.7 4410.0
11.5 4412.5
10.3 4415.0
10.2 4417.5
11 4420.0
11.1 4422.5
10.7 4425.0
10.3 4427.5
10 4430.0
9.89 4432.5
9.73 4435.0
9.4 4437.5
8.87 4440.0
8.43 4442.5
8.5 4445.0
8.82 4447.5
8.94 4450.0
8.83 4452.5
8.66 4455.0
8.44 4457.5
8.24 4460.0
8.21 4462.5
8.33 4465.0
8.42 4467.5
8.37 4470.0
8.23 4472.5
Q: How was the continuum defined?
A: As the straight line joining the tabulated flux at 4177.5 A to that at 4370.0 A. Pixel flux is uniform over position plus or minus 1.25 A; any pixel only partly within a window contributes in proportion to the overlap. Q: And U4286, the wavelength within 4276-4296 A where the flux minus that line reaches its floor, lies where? 4285.0 A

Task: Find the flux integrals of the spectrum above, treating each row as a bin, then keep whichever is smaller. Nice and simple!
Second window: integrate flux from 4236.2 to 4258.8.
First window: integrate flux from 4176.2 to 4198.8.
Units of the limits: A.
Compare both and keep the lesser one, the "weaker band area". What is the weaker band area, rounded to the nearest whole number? 73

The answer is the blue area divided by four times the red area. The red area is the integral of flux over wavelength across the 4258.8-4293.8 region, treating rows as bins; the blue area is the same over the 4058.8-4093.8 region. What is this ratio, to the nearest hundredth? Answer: 0.18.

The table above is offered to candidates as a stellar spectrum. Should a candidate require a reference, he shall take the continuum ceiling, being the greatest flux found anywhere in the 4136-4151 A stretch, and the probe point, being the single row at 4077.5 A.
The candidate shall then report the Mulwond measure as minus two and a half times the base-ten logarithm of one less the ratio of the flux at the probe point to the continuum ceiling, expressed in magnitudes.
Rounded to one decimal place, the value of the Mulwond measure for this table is 1.6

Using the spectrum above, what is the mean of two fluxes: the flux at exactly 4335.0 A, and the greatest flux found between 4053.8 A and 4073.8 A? 3.2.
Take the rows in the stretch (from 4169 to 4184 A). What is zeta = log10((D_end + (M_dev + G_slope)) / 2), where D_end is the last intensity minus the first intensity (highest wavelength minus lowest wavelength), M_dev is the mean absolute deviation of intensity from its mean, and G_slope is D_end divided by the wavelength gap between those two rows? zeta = -1.1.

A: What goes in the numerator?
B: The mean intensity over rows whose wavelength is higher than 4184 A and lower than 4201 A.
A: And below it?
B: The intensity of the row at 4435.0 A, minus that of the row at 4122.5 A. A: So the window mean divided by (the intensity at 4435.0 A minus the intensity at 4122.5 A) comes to 0.41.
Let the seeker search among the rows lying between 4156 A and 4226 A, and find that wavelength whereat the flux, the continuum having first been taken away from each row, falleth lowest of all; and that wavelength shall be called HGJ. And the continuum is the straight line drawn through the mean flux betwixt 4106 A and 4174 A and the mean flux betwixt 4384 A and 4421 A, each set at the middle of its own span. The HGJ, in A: 4212.5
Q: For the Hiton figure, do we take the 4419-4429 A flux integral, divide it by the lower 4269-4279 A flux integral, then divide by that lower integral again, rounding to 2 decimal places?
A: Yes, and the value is 0.06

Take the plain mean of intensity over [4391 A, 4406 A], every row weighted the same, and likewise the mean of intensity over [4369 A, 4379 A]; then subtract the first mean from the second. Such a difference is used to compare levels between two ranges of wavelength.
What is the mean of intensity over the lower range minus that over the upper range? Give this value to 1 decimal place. -2.5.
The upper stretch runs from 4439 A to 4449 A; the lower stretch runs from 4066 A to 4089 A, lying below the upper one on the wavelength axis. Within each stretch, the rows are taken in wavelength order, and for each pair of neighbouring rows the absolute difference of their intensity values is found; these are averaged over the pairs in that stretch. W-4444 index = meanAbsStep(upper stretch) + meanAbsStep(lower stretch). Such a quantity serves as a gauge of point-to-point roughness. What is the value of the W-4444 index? 0.45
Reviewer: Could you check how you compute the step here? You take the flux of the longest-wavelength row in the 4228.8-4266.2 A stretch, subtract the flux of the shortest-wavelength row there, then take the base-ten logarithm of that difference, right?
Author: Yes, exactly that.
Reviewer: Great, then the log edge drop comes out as -0.5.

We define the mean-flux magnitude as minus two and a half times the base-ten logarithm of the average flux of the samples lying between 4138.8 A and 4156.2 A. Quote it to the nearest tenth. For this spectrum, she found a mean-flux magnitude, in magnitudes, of -1.2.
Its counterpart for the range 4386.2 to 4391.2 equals -2.2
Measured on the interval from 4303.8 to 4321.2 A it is -1.7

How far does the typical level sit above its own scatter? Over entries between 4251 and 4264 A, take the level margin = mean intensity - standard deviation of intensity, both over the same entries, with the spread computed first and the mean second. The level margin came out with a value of 2.9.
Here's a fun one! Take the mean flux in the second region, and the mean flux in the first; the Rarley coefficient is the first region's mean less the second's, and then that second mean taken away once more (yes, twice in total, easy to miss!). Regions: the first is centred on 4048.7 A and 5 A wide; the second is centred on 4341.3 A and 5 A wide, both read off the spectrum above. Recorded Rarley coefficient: -9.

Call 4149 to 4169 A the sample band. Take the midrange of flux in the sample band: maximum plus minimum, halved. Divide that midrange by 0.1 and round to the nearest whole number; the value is 29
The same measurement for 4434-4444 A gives 91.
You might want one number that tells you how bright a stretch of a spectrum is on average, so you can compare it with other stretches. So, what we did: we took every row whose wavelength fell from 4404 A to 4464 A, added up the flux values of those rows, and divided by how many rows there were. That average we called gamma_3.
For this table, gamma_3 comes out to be 10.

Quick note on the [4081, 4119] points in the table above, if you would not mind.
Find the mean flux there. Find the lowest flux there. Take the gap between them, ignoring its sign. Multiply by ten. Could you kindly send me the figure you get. 8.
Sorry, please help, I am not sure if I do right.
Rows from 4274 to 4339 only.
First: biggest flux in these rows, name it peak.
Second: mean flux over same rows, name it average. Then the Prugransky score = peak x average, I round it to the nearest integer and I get 21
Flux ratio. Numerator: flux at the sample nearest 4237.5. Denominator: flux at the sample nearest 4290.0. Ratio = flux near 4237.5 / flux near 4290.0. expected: 1.4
